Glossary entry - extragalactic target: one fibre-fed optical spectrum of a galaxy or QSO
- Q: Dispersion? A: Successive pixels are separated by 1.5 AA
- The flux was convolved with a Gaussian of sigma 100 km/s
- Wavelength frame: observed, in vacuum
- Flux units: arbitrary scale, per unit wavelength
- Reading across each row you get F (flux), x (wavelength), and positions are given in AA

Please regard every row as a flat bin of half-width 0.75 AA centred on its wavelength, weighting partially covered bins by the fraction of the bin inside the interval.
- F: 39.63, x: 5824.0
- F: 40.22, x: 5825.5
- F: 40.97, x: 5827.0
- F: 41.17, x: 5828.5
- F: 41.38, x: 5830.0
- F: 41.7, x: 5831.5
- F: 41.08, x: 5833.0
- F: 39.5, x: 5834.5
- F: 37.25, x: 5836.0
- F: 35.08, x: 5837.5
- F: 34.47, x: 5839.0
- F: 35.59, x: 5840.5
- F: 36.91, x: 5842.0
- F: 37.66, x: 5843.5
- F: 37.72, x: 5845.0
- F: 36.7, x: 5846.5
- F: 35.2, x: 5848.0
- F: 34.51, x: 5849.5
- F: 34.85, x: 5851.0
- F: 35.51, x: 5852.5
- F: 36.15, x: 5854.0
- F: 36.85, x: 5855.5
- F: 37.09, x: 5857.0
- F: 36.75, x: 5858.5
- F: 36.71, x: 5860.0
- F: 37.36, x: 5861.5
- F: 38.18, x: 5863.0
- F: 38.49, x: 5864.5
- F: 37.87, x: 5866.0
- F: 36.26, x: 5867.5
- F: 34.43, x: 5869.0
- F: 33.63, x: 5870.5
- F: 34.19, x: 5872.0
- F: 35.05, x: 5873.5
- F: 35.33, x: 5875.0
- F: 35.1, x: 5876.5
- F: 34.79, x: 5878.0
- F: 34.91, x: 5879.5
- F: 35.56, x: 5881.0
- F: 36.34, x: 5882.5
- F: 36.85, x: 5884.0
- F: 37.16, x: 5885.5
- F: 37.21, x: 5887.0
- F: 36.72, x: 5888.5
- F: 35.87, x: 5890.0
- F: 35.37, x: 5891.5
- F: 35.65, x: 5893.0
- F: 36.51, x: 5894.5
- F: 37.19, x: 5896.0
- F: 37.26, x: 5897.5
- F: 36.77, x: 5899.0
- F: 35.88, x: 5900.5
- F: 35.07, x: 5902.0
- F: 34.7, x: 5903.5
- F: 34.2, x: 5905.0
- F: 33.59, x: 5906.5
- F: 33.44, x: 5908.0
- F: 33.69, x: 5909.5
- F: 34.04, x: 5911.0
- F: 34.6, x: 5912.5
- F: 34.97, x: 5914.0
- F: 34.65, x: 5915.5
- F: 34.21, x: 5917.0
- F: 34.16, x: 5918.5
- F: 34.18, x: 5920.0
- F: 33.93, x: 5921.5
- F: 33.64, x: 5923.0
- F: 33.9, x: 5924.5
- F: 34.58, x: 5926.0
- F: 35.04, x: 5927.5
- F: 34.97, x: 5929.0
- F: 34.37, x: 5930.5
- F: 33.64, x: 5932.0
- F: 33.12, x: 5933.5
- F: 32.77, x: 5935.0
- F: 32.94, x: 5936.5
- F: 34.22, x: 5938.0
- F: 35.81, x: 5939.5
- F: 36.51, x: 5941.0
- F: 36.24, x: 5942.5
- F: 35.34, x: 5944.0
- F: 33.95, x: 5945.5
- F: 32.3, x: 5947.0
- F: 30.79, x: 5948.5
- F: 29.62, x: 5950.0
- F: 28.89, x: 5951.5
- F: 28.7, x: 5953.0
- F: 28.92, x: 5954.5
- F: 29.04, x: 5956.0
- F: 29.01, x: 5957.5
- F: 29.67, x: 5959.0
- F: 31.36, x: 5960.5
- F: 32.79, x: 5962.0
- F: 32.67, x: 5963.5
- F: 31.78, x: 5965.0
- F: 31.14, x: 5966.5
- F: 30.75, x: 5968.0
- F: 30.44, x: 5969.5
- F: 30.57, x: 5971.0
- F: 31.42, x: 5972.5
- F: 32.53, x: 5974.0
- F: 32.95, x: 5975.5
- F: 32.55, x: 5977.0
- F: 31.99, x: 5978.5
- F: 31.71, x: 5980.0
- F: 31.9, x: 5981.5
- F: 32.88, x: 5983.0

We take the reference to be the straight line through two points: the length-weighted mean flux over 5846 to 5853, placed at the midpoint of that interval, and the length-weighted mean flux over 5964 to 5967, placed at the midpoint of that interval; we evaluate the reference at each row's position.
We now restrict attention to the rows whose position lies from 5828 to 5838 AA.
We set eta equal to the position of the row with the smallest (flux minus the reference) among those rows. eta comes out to 5837.5 AA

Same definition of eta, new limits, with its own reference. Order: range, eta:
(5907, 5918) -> 5908.0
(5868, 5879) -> 5870.5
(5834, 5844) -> 5839.0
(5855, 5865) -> 5858.5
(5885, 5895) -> 5891.5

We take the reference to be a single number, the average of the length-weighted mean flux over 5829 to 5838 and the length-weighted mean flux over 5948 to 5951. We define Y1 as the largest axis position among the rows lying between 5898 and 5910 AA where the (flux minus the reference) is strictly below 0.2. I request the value 5909.5 AA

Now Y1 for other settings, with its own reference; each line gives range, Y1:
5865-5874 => 5872.0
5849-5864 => 5851.0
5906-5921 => 5920.0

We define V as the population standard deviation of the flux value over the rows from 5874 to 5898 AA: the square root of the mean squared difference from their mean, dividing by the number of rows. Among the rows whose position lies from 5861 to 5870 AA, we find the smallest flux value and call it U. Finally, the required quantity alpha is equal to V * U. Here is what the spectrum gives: 30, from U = 34.43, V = 0.9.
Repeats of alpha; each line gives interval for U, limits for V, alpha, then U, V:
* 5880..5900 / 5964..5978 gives 31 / 35.37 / 0.9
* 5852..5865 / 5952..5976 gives 51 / 35.51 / 1.4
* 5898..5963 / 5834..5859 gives 38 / 28.7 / 1.3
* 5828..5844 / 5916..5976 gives 75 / 34.47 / 2.2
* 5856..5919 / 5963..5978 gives 30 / 33.44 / 0.9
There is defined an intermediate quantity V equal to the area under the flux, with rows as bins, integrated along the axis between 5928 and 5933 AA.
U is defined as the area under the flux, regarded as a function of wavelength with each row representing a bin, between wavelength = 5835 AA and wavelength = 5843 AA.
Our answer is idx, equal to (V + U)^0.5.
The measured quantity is 21.4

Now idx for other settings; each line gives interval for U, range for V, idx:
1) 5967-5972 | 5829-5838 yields 22.6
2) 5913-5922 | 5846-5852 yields 22.8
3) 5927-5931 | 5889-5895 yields 18.8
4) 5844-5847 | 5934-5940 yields 17.7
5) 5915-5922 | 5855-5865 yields 24.8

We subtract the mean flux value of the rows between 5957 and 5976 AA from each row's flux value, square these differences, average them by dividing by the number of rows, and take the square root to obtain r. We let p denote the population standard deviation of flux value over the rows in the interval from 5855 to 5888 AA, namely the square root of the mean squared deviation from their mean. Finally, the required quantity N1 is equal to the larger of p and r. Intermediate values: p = 1.32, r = 1.2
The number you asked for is 1.3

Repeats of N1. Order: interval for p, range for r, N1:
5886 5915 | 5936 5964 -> 2.7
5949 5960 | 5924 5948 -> 1.2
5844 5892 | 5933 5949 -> 1.7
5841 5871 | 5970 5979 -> 1.3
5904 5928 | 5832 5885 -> 1.6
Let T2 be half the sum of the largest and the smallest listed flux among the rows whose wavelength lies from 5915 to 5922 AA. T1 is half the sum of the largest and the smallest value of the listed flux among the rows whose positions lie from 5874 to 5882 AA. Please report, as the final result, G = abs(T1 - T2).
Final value 0.9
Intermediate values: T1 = 35.2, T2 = 34.3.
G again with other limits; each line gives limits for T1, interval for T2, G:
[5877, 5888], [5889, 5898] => 0.3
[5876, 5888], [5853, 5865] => 1.3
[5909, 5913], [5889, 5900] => 2.2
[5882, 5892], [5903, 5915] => 2.1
